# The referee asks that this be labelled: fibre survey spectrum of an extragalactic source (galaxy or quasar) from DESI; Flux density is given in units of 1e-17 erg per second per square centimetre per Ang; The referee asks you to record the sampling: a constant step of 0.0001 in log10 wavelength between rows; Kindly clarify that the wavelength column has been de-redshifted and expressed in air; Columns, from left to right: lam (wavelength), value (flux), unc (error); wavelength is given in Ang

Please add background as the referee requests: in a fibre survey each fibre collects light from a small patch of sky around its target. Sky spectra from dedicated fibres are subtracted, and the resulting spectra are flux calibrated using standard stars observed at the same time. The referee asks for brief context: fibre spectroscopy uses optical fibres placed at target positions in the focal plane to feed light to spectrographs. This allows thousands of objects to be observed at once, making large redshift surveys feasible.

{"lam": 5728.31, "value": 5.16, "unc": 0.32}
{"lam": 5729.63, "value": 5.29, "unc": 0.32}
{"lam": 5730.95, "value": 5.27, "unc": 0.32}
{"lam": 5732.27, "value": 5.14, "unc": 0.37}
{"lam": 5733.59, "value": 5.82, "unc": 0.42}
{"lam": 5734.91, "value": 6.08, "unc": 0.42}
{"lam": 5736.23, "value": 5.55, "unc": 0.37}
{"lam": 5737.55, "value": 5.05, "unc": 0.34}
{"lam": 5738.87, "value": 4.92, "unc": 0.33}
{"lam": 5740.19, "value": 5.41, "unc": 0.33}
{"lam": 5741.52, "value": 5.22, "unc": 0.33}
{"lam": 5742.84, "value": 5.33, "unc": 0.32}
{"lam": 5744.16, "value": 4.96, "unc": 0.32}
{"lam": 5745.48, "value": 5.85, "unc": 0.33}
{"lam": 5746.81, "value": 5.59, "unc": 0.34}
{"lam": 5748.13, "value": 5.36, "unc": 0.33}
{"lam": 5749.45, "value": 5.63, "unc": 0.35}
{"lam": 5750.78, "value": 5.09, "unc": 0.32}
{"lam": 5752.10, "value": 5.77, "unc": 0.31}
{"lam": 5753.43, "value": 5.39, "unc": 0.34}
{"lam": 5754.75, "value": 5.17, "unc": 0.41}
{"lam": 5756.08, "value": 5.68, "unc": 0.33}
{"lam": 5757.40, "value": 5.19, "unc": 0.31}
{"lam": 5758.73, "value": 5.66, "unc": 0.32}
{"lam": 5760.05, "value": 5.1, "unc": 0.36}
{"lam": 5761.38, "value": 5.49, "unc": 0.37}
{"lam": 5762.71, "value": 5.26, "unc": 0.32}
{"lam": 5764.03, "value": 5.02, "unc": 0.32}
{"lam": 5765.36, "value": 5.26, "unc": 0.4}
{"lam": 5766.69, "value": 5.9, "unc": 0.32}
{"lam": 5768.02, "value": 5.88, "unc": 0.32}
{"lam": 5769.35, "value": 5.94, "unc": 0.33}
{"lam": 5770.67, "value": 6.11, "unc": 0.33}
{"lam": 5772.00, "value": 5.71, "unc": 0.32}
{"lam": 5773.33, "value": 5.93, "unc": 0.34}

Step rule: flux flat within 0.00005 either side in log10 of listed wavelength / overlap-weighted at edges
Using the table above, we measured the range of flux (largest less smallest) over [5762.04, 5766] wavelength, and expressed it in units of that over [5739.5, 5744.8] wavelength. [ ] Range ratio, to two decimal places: 0.53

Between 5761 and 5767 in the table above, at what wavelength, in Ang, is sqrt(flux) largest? 5766.69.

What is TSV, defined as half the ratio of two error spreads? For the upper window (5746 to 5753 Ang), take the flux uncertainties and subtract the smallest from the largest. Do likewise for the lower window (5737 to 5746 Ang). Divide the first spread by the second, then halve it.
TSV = 1.0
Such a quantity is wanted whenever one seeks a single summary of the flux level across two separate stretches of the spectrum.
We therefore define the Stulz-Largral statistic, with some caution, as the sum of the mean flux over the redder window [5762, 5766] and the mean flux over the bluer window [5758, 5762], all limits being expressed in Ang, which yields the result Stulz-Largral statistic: 10.6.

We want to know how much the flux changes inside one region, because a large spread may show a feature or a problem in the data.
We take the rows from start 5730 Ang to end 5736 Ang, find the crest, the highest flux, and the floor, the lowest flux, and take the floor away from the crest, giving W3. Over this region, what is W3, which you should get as 0.94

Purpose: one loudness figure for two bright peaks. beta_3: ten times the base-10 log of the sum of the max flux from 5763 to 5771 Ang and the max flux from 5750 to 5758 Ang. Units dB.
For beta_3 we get 10.7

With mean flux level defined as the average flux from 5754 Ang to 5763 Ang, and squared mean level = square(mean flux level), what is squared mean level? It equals 28.8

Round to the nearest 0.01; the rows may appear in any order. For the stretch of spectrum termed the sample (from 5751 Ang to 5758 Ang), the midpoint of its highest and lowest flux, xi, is 5.47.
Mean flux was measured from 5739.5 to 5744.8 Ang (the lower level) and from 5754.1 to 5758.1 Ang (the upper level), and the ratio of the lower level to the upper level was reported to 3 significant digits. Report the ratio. 0.978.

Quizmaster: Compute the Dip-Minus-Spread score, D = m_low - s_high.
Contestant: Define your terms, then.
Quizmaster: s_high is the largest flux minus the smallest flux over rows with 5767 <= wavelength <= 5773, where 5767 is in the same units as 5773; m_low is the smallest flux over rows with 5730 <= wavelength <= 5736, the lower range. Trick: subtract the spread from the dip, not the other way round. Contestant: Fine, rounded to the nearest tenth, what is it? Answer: 4.7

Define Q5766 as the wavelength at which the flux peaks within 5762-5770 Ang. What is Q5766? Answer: 5769.35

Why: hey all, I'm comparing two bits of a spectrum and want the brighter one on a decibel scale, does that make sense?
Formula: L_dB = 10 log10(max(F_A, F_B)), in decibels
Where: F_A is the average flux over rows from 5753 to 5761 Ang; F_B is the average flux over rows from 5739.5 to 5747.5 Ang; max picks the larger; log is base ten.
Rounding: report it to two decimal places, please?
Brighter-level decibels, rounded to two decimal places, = 7.32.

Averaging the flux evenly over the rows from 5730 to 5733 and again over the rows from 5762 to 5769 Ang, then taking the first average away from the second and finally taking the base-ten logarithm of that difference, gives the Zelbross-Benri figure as -0.59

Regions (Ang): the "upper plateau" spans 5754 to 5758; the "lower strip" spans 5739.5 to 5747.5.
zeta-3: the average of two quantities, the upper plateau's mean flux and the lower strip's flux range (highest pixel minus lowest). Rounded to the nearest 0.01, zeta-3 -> 3.12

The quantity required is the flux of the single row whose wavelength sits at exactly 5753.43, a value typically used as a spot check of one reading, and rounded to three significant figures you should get 5.39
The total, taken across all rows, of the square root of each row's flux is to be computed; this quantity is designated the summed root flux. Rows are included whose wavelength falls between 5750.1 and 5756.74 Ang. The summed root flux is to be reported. 12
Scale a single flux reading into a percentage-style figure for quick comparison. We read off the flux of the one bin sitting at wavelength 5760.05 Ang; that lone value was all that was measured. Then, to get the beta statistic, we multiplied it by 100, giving 510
